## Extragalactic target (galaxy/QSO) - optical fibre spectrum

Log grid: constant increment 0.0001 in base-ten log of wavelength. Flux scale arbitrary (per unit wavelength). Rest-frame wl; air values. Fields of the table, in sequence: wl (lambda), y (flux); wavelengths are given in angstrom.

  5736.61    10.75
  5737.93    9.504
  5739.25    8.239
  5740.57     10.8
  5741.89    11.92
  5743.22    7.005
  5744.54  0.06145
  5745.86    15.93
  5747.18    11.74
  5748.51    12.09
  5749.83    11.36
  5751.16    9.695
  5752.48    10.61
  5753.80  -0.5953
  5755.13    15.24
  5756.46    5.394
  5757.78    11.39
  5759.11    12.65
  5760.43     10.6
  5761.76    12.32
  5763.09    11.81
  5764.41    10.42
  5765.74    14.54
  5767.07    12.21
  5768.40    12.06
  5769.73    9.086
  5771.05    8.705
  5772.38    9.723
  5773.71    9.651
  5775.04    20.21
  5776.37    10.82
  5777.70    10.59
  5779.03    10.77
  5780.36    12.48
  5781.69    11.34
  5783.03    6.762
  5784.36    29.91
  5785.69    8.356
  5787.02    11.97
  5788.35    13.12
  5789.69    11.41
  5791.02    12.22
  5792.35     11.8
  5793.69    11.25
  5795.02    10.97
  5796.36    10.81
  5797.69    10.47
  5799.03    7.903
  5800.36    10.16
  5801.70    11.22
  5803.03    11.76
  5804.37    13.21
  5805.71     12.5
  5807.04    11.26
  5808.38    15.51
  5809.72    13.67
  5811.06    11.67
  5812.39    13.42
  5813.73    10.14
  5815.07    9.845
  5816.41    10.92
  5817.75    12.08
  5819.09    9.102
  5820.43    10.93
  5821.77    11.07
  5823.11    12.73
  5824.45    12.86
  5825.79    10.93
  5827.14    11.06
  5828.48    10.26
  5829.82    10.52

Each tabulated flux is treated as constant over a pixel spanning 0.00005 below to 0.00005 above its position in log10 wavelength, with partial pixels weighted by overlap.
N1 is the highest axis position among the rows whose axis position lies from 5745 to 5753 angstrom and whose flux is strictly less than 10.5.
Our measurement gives 5751.16 angstrom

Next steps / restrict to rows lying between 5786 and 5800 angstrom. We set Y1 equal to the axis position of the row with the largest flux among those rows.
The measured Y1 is 5788.35 angstrom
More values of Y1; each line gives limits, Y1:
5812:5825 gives 5812.39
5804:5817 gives 5808.38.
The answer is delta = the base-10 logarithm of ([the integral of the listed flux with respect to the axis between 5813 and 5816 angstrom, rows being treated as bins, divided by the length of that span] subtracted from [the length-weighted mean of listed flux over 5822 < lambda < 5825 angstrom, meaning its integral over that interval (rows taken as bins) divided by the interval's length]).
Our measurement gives 0.4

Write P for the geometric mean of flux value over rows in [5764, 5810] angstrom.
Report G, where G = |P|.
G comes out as 11.5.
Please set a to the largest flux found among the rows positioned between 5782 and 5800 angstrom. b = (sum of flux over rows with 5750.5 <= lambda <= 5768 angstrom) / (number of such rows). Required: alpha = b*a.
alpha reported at 314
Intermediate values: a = 29.91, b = 10.5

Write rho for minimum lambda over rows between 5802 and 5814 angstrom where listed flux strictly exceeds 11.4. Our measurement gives 5803.03 angstrom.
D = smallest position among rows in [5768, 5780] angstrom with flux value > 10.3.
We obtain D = 5768.40 angstrom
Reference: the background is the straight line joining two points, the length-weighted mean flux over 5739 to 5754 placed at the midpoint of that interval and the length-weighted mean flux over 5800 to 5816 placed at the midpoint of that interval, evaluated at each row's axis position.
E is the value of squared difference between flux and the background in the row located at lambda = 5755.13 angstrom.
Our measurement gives 30.0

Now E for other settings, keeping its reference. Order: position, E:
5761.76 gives 5.1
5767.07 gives 3.7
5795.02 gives 0.3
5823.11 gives 0.0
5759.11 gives 7.4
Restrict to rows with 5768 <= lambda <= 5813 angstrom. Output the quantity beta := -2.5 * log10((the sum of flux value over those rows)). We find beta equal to -6.5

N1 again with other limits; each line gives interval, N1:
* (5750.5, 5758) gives 5756.46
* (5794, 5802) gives 5800.36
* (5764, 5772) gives 5771.05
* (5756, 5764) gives 5756.46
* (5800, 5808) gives 5800.36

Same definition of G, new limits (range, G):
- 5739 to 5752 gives 6.4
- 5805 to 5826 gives 11.7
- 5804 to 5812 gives 12.9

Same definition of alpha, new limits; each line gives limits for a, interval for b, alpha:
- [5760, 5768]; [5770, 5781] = 169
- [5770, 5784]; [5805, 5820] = 239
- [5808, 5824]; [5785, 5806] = 174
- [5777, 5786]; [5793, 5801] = 307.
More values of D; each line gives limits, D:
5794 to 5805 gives 5795.02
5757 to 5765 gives 5757.78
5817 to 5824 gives 5817.75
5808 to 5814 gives 5808.38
